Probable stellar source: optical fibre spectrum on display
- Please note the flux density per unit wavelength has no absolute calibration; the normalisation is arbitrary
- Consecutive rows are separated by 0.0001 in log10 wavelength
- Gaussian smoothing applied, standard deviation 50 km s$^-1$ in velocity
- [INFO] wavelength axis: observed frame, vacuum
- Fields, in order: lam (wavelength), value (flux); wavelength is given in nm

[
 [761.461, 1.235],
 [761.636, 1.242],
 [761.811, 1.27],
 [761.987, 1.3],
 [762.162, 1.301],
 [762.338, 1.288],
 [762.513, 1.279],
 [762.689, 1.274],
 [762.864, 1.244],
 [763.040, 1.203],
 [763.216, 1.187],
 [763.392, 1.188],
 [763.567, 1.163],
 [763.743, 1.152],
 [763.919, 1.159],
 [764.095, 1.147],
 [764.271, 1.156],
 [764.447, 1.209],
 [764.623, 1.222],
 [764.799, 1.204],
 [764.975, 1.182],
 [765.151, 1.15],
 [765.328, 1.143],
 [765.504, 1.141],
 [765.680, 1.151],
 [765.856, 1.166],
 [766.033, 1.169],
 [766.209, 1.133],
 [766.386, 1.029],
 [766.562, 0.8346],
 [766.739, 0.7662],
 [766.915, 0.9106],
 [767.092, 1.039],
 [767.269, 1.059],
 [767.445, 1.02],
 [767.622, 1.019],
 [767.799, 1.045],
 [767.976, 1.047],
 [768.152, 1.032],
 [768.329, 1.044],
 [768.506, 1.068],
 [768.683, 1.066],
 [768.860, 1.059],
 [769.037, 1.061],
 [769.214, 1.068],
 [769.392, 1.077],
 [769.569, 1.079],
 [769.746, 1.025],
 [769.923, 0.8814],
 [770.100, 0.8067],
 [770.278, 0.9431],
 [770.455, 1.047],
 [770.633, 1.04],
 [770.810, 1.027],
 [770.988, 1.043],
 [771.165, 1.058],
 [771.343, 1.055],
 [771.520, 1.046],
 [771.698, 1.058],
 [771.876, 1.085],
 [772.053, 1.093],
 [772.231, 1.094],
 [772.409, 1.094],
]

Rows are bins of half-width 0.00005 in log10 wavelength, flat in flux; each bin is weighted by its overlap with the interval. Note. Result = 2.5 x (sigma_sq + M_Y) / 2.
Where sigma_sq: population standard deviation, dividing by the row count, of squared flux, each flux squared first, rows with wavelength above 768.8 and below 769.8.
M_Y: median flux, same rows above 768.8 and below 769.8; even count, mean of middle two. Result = 1.38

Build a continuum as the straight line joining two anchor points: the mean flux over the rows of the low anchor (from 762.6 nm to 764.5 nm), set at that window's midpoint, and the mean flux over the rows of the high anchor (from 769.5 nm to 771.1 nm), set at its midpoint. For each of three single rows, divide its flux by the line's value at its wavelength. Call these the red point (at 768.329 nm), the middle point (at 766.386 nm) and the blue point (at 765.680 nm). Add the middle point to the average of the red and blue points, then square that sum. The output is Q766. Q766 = 3.77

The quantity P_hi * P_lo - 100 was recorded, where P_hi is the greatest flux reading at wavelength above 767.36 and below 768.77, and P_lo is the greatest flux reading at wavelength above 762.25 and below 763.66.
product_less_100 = -98.6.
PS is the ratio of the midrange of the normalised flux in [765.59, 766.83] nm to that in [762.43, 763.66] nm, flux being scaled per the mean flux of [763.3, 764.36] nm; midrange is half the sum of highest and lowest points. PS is 0.79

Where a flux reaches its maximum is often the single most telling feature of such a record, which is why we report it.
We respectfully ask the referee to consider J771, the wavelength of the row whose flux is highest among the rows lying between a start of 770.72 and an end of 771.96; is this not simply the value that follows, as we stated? 771.876 nm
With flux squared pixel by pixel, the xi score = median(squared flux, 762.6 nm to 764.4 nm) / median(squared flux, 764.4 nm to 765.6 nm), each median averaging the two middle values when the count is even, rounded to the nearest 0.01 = 0.99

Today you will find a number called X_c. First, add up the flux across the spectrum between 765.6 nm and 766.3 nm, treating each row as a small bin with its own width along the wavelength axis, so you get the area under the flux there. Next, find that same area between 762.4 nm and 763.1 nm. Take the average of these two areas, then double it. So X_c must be 1.69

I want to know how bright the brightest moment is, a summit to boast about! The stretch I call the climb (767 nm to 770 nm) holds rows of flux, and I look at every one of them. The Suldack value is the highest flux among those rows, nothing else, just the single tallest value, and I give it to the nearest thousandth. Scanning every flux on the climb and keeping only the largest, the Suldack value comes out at 1.079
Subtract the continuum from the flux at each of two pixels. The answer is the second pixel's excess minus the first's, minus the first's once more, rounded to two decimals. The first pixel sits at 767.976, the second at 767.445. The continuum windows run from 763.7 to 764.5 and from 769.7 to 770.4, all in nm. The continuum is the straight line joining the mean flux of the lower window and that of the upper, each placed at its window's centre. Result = -0.10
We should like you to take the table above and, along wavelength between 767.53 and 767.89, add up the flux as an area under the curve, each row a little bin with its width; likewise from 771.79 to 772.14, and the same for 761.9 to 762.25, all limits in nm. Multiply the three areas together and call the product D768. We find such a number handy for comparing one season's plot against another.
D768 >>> 0.0645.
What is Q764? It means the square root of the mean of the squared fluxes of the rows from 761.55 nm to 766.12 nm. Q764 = 1.20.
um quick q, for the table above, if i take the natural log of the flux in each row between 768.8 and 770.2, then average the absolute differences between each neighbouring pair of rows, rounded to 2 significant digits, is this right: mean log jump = 0.044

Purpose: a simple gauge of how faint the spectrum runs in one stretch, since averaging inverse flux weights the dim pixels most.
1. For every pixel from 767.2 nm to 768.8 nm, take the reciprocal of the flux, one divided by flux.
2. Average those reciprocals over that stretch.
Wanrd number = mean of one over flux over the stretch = 0.96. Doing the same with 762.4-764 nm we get 0.83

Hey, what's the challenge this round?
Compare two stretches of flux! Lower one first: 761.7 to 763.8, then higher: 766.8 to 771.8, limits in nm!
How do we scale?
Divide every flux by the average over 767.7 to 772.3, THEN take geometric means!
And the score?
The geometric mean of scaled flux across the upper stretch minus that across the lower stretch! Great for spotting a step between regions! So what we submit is -0.21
